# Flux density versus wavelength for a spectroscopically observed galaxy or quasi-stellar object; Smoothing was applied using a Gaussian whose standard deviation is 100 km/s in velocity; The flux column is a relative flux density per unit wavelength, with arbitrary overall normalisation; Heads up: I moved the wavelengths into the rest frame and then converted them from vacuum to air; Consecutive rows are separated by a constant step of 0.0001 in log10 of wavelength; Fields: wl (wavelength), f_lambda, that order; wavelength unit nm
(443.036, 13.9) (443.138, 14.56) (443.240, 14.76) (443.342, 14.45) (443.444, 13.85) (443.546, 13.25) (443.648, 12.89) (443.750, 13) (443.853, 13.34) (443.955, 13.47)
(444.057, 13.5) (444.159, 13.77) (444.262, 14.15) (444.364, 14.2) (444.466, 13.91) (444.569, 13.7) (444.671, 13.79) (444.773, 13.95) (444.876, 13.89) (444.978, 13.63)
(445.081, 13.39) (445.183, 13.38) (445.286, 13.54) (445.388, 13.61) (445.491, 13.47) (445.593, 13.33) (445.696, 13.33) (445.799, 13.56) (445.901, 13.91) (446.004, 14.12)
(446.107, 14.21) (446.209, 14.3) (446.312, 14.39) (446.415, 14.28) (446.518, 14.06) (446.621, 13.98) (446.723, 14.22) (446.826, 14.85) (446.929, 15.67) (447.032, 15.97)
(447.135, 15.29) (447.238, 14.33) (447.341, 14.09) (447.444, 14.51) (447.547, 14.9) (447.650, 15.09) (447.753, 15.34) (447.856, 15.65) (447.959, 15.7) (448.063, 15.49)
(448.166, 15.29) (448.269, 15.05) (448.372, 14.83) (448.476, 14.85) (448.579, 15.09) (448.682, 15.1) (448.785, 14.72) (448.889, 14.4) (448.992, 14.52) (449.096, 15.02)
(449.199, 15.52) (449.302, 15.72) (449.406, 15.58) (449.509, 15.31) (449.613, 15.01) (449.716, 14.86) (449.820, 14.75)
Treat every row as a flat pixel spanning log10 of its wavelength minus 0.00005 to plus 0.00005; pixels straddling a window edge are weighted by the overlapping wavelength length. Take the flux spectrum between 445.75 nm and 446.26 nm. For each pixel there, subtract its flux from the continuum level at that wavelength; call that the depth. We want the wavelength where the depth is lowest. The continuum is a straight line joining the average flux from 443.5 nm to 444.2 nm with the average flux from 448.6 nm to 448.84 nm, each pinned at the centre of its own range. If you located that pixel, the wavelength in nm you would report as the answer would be 446.209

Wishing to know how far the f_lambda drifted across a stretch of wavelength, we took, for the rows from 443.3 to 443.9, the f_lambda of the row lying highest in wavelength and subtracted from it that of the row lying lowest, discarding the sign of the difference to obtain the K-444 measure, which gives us 1.1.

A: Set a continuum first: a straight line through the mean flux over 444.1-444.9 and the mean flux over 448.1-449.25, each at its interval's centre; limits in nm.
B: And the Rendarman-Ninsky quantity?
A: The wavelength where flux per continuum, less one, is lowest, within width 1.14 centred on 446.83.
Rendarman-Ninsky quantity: 447.341 nm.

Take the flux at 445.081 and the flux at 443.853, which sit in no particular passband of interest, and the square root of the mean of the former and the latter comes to 3.66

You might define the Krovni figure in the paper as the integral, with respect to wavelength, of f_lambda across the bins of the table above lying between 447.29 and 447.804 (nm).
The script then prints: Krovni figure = 7.6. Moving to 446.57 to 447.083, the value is 7.7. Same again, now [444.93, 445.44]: 6.9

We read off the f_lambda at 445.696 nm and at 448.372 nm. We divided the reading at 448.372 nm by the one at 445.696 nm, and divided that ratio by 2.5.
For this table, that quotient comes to 0.445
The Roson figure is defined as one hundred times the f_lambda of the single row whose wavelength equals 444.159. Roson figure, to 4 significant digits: 1377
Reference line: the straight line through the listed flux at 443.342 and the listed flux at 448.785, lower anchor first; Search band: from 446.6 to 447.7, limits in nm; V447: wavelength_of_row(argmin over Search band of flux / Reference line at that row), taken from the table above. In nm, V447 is 446.621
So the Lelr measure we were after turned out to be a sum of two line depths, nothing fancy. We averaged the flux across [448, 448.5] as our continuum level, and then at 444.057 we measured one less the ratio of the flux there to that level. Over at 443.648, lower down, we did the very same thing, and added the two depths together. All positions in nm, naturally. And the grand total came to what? 0.25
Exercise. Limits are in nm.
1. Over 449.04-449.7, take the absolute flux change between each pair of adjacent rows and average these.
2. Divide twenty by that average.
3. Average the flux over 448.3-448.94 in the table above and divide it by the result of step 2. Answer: 0.21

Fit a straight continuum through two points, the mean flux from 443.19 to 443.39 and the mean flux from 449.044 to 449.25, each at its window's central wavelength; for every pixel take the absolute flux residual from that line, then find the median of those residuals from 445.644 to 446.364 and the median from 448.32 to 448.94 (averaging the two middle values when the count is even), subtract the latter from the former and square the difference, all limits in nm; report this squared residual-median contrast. 0.2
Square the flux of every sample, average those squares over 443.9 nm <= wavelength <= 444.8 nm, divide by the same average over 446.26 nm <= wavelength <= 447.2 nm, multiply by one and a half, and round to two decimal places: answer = 1.32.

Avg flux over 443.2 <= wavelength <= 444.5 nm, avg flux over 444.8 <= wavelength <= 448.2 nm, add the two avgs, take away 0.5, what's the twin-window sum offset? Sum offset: 27.6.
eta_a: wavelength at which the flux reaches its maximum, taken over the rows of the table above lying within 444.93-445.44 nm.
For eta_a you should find 444.978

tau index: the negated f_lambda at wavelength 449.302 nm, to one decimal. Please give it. -15.7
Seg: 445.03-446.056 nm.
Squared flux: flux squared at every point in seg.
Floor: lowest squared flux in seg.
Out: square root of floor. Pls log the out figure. 13.3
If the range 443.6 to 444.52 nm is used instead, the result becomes 12.9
